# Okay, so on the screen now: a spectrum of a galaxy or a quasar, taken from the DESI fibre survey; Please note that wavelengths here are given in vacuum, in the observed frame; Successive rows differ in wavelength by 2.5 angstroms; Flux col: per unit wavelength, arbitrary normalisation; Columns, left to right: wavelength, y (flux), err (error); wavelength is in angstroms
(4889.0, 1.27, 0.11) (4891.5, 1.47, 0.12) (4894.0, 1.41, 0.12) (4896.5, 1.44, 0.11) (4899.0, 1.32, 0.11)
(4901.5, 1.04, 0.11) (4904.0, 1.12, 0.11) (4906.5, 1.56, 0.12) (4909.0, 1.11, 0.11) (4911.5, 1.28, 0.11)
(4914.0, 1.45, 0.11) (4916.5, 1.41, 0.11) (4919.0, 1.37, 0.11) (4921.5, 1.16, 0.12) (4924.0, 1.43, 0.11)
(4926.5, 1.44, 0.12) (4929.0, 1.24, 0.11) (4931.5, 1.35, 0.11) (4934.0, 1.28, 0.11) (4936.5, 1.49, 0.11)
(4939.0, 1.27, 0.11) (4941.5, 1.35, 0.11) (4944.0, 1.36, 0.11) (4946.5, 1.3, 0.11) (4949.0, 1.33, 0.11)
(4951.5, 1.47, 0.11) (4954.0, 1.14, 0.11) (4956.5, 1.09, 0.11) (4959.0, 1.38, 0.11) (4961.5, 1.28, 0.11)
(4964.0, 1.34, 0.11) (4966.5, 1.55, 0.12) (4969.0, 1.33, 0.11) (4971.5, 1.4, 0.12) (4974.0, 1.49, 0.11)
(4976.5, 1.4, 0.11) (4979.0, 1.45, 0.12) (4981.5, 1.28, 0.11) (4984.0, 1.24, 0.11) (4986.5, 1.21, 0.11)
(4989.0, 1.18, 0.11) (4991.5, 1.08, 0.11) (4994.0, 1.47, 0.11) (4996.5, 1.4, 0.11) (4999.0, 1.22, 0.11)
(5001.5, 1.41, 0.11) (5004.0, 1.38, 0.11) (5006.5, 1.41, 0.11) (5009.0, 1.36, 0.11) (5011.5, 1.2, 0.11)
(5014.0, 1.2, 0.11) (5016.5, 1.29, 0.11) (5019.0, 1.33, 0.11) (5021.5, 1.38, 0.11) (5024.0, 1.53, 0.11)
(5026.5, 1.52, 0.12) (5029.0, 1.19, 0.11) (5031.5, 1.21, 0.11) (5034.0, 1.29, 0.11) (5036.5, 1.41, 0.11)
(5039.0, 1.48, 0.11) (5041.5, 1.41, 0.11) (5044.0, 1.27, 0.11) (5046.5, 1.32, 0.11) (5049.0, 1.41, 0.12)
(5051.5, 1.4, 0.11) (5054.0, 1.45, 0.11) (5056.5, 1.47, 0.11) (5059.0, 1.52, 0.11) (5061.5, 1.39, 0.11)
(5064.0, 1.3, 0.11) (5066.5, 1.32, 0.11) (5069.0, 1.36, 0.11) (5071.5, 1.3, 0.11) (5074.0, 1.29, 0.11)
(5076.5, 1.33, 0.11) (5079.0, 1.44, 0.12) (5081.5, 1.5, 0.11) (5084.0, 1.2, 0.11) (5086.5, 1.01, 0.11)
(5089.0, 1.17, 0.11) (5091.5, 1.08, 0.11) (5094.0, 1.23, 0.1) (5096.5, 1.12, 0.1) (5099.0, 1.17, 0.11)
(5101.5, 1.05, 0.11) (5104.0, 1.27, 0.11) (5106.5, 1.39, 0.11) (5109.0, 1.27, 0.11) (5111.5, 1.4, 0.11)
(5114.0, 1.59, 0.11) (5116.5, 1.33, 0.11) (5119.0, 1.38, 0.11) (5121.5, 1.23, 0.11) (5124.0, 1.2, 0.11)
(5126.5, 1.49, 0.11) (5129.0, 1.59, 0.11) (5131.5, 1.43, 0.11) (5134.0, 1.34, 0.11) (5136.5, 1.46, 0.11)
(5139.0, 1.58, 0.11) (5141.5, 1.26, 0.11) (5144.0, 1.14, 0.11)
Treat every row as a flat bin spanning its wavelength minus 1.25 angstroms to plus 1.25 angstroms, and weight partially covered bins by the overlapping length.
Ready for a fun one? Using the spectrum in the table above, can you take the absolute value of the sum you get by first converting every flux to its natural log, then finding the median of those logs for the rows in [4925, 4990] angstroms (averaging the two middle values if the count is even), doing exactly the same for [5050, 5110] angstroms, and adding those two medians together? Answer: 0.55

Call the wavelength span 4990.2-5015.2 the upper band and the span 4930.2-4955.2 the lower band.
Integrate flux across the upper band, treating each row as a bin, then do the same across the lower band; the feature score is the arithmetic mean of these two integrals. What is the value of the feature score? 33.1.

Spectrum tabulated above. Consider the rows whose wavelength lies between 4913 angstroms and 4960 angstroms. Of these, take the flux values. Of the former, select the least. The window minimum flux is 1.09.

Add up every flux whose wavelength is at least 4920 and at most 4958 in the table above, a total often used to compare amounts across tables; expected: 19.7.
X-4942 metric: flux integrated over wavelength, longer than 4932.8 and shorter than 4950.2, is 23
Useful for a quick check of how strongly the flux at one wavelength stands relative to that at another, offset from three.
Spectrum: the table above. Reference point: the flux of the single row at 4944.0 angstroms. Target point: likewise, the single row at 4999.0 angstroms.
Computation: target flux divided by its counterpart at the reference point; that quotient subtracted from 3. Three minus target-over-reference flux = 2.10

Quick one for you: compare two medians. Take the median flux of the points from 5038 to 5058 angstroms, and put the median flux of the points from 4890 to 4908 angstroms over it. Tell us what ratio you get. 1.00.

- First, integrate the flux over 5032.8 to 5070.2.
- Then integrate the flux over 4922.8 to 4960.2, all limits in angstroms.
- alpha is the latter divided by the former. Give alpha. 0.96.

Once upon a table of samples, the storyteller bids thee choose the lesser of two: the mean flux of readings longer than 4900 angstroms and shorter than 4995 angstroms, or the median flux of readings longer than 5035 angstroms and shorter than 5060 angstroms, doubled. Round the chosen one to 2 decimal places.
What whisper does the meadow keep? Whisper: 1.32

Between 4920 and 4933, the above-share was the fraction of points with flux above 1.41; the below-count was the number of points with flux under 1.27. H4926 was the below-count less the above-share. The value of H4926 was 1.6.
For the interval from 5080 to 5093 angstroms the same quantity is 3.8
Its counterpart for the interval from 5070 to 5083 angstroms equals -0.4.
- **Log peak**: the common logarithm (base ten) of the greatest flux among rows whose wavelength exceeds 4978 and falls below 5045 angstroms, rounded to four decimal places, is 0.1847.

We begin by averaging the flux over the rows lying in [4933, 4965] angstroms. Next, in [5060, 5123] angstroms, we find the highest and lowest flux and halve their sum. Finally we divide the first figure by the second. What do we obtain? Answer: 1.011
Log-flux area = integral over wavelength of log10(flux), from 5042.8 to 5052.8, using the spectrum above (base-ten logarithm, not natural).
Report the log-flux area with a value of 1.30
